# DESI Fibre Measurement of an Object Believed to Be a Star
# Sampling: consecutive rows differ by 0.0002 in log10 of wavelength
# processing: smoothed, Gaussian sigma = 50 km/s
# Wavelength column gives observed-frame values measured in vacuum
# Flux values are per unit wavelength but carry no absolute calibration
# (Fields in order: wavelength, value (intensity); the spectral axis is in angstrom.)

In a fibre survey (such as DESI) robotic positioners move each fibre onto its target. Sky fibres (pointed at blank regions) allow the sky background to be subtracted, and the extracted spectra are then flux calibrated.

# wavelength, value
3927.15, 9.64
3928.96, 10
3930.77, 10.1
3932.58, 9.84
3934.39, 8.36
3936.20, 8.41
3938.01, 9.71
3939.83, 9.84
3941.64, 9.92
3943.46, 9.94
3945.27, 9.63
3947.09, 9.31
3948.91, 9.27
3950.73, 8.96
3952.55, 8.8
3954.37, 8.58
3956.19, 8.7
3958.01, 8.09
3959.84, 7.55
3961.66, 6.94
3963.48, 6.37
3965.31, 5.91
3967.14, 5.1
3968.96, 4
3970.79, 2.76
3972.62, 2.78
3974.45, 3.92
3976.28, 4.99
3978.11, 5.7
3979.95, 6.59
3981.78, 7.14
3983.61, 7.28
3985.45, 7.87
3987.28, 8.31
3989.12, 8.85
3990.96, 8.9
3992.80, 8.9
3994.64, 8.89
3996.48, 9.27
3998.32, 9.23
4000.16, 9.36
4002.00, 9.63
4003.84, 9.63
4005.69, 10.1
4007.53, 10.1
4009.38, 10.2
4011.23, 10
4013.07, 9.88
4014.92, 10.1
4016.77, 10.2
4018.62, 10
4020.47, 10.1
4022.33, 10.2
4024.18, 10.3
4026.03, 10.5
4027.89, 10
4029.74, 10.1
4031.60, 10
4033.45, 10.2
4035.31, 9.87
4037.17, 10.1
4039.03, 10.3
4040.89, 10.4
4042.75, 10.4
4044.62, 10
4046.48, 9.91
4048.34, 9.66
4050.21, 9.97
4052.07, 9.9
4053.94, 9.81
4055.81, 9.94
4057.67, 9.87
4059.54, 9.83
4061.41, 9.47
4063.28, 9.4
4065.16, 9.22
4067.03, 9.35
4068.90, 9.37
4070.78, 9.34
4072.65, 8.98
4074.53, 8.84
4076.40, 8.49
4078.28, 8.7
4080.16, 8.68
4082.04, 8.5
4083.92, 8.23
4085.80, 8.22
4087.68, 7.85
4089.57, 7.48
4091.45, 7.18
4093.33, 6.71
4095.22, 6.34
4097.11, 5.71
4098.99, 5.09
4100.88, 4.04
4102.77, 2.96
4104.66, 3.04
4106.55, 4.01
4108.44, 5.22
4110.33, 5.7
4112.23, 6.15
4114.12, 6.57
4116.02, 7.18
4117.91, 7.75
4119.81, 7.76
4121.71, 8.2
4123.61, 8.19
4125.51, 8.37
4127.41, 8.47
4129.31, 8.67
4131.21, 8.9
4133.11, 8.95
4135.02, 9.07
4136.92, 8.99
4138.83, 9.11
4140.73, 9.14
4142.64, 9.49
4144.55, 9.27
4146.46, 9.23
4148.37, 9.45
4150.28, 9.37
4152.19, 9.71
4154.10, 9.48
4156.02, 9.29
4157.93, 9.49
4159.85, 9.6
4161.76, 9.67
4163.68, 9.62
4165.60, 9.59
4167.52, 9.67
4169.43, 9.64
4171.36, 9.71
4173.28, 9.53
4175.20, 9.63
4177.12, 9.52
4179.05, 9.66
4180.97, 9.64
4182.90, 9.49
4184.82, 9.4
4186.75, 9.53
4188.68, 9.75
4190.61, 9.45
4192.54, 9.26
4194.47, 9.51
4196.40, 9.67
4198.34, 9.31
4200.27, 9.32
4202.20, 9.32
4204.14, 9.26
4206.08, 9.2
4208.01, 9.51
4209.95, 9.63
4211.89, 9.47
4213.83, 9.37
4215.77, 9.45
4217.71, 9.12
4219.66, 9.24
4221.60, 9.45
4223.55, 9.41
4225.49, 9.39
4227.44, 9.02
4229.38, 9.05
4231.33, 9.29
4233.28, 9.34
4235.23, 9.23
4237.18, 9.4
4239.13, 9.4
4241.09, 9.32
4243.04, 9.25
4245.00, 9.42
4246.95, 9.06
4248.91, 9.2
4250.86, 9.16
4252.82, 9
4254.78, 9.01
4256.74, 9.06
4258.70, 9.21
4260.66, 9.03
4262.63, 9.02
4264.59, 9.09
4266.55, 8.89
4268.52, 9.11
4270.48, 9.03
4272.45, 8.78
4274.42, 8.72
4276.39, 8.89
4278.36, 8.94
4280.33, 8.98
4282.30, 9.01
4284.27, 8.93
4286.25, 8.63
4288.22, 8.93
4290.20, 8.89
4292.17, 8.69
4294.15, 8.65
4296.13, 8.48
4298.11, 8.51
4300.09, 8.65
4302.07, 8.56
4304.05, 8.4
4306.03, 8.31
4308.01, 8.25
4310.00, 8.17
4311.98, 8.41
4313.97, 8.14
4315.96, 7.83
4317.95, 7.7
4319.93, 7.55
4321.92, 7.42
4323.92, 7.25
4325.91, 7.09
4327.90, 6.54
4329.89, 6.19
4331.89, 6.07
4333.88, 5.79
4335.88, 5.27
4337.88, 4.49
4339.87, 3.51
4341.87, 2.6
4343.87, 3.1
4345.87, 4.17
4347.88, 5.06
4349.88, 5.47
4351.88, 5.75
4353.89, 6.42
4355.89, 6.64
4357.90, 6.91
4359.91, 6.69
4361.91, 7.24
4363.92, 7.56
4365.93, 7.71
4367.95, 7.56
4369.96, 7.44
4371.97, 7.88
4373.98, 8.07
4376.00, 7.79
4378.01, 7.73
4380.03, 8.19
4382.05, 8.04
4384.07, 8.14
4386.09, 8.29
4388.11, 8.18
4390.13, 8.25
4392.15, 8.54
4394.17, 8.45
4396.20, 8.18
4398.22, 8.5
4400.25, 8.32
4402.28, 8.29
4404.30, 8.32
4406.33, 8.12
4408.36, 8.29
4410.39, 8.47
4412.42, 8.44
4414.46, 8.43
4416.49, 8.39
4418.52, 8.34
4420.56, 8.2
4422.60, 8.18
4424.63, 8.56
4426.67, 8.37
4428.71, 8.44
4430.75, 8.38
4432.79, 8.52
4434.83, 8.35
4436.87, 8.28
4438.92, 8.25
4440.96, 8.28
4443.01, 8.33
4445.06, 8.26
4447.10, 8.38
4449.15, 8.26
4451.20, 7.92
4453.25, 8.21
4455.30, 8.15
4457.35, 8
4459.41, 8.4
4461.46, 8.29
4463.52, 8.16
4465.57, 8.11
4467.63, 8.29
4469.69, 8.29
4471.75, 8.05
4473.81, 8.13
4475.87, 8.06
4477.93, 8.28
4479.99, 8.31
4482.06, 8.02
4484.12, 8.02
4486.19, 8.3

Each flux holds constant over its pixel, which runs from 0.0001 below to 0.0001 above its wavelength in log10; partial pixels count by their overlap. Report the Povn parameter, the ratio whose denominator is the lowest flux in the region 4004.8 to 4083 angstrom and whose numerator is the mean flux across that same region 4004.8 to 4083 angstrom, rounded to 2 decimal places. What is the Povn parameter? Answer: 1.15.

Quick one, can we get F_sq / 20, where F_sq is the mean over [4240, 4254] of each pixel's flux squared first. 4.23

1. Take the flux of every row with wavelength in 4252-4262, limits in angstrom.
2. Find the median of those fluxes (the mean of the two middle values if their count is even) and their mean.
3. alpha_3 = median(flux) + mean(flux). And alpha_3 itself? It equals 18.1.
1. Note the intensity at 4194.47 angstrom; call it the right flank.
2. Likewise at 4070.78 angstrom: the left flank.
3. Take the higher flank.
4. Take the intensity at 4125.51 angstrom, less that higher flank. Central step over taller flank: -1.1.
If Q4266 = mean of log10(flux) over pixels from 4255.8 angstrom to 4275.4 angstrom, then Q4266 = 0.95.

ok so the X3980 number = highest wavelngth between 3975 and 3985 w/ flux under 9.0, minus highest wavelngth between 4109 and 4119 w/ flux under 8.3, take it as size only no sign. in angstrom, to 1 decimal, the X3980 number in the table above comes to 134.3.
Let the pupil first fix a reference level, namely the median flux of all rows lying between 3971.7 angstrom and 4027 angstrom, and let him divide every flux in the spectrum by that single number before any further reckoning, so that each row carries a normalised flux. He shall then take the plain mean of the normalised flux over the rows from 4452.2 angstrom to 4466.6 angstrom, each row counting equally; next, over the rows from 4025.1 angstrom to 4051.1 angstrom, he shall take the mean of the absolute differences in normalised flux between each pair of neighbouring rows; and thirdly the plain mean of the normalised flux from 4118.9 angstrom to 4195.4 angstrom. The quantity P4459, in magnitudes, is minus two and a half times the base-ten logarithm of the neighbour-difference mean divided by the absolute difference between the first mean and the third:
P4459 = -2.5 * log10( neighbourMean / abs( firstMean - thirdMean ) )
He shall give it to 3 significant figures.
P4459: 1.74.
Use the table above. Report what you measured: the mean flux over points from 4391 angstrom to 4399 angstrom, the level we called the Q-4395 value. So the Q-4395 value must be 8.4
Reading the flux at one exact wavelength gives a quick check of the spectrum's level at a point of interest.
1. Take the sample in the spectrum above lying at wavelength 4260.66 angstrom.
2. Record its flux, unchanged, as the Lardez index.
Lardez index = 9.03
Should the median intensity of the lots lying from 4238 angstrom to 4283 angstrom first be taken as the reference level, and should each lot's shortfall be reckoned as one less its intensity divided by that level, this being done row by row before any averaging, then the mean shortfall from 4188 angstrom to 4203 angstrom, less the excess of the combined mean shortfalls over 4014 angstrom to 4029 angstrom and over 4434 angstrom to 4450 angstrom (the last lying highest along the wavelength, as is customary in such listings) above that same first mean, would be 0.0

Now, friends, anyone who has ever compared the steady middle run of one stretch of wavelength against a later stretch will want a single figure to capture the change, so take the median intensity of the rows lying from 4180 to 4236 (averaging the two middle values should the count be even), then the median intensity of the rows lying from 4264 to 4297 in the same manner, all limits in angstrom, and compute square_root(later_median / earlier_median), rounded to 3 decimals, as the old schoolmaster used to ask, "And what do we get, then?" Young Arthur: 0.973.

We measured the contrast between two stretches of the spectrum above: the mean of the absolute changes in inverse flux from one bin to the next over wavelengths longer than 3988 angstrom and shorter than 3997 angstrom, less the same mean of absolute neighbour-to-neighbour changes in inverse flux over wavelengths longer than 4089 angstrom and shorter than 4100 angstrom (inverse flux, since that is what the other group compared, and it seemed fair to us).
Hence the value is -0.011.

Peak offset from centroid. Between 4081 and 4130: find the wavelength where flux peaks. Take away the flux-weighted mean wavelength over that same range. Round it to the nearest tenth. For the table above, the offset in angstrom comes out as 23.2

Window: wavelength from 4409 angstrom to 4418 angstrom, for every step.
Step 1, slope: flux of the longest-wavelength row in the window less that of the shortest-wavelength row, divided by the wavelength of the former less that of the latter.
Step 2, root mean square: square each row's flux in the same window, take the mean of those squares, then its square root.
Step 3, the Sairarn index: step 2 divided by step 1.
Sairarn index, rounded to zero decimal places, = -643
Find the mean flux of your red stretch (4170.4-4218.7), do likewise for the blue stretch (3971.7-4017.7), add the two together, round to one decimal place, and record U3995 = 17.8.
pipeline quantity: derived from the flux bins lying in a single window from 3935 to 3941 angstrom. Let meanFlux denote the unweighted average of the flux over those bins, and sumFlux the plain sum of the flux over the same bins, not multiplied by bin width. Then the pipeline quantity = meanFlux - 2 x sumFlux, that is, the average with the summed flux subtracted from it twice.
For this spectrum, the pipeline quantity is -47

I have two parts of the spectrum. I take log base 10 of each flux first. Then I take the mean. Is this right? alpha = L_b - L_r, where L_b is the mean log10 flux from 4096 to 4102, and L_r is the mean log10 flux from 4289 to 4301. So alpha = -0.2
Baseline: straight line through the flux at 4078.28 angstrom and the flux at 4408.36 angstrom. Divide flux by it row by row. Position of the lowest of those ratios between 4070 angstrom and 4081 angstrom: 4076.40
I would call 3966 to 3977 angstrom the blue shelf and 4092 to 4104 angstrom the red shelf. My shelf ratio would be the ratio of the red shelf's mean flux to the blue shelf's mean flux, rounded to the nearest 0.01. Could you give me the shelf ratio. 1.31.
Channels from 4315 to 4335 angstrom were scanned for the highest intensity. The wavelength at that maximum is 4315.96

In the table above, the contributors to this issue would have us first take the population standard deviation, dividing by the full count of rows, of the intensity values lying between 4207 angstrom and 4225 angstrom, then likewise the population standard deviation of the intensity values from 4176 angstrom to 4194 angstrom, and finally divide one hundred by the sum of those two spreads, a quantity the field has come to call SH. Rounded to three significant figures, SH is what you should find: 356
